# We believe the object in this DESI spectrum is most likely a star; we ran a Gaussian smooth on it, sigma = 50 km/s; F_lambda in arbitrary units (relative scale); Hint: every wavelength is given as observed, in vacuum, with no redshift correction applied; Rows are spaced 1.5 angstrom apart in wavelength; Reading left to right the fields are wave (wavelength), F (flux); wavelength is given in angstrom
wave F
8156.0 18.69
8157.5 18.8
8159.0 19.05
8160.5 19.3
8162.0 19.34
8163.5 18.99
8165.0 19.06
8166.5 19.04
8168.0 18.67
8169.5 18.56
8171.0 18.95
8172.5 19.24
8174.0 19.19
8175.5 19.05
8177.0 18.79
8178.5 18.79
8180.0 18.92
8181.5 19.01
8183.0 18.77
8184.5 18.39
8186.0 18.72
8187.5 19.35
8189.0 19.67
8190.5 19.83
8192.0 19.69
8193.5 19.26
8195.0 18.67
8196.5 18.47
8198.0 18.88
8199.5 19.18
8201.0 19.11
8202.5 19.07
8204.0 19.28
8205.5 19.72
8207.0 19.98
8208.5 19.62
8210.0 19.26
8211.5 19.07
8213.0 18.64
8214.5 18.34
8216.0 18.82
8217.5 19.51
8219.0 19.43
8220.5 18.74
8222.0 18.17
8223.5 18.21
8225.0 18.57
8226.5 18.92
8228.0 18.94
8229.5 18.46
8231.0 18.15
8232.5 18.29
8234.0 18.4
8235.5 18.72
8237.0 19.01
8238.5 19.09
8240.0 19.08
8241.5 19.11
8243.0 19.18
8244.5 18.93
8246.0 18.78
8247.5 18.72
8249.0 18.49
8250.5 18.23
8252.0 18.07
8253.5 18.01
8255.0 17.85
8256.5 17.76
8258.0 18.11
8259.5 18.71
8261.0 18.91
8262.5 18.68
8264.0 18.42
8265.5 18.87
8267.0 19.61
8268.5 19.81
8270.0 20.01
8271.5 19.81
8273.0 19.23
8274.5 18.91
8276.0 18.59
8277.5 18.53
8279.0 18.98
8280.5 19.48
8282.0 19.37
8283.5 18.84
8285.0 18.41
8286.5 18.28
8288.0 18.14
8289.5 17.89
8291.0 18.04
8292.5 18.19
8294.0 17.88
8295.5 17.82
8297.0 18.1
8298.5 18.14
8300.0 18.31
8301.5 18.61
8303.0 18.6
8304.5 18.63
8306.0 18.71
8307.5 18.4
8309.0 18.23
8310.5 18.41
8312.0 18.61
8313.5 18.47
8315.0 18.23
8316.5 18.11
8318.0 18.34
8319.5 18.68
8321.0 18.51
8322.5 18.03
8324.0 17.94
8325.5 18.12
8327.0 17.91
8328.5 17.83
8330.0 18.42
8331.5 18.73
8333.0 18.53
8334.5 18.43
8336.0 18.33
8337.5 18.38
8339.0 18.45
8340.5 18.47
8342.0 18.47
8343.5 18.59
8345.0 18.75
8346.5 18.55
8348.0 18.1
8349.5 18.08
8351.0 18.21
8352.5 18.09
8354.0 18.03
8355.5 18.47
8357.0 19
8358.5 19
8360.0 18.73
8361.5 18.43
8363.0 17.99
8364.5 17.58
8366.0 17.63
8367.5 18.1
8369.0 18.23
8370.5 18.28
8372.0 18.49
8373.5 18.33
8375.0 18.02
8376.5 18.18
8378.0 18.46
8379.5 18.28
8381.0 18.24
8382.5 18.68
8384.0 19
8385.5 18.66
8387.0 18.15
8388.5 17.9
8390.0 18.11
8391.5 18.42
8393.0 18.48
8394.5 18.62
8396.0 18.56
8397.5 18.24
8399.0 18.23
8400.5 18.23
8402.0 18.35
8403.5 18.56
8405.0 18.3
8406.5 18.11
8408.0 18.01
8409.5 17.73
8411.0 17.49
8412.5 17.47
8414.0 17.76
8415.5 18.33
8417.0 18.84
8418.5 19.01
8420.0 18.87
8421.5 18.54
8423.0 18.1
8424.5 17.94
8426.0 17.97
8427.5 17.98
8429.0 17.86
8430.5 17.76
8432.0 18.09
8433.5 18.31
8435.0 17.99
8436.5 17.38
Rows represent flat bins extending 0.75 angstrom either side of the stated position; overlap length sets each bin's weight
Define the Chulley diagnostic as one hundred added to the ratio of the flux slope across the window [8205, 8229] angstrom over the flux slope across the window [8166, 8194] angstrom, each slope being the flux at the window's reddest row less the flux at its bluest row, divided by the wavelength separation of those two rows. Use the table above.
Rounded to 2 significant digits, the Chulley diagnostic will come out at 96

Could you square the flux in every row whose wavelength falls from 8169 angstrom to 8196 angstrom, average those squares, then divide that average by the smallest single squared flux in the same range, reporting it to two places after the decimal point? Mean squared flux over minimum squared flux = 1.07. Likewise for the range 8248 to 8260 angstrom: 1.05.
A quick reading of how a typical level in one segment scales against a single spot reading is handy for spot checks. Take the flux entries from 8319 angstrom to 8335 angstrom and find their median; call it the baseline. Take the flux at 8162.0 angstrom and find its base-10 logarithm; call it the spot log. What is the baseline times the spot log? 23.7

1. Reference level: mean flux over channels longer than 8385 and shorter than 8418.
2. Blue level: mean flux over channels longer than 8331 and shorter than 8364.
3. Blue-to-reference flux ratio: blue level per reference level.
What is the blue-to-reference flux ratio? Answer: 1.01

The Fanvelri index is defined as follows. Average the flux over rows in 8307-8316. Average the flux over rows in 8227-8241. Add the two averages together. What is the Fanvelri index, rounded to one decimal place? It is 37.1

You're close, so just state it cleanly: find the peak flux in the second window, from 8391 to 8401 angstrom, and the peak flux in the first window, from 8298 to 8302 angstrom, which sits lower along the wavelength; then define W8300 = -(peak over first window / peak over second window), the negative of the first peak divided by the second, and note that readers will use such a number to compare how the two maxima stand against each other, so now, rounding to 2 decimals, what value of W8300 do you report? -1.00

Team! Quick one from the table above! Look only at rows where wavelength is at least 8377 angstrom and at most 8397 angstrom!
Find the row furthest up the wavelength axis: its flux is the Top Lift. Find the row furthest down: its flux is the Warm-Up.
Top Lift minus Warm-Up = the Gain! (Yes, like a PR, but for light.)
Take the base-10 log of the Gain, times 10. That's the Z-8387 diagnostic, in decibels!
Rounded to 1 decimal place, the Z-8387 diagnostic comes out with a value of -10.0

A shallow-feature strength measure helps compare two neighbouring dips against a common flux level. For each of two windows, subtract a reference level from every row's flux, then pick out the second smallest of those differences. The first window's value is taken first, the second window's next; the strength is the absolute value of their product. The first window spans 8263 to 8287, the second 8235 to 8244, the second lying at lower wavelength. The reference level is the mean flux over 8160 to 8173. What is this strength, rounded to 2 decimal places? 0.00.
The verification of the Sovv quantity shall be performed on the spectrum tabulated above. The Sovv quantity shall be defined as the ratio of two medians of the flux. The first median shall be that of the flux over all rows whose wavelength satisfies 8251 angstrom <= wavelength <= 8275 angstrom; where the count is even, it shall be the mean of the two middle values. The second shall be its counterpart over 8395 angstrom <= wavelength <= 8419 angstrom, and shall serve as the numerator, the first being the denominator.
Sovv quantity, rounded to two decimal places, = 0.97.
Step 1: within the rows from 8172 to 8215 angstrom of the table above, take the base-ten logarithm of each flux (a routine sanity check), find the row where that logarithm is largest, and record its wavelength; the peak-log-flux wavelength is 8207.0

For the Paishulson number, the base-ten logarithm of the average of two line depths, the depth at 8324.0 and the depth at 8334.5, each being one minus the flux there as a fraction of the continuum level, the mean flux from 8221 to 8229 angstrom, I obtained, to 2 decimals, -1.69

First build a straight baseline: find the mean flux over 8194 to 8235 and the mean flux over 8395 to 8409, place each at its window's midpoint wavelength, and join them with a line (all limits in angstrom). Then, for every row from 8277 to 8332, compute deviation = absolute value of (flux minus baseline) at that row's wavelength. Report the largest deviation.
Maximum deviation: 0.81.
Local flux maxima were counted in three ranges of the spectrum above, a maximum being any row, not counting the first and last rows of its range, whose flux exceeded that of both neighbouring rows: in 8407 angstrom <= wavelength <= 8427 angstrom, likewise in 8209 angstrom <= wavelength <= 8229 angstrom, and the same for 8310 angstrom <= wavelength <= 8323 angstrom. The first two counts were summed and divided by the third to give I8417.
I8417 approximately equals 1.0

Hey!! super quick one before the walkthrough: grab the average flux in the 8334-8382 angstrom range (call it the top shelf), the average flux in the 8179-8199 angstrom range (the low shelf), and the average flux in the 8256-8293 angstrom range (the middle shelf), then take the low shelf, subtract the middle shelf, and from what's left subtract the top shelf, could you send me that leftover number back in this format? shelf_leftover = -18.1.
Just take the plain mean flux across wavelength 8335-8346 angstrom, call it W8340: 18.5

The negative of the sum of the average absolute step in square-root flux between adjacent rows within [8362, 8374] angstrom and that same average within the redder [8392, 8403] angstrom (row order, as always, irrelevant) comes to -0.038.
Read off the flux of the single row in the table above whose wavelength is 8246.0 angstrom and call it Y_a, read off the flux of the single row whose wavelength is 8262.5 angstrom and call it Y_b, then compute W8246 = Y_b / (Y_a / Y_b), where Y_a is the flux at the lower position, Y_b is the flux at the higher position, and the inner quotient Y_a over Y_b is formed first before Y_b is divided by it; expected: 18.6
